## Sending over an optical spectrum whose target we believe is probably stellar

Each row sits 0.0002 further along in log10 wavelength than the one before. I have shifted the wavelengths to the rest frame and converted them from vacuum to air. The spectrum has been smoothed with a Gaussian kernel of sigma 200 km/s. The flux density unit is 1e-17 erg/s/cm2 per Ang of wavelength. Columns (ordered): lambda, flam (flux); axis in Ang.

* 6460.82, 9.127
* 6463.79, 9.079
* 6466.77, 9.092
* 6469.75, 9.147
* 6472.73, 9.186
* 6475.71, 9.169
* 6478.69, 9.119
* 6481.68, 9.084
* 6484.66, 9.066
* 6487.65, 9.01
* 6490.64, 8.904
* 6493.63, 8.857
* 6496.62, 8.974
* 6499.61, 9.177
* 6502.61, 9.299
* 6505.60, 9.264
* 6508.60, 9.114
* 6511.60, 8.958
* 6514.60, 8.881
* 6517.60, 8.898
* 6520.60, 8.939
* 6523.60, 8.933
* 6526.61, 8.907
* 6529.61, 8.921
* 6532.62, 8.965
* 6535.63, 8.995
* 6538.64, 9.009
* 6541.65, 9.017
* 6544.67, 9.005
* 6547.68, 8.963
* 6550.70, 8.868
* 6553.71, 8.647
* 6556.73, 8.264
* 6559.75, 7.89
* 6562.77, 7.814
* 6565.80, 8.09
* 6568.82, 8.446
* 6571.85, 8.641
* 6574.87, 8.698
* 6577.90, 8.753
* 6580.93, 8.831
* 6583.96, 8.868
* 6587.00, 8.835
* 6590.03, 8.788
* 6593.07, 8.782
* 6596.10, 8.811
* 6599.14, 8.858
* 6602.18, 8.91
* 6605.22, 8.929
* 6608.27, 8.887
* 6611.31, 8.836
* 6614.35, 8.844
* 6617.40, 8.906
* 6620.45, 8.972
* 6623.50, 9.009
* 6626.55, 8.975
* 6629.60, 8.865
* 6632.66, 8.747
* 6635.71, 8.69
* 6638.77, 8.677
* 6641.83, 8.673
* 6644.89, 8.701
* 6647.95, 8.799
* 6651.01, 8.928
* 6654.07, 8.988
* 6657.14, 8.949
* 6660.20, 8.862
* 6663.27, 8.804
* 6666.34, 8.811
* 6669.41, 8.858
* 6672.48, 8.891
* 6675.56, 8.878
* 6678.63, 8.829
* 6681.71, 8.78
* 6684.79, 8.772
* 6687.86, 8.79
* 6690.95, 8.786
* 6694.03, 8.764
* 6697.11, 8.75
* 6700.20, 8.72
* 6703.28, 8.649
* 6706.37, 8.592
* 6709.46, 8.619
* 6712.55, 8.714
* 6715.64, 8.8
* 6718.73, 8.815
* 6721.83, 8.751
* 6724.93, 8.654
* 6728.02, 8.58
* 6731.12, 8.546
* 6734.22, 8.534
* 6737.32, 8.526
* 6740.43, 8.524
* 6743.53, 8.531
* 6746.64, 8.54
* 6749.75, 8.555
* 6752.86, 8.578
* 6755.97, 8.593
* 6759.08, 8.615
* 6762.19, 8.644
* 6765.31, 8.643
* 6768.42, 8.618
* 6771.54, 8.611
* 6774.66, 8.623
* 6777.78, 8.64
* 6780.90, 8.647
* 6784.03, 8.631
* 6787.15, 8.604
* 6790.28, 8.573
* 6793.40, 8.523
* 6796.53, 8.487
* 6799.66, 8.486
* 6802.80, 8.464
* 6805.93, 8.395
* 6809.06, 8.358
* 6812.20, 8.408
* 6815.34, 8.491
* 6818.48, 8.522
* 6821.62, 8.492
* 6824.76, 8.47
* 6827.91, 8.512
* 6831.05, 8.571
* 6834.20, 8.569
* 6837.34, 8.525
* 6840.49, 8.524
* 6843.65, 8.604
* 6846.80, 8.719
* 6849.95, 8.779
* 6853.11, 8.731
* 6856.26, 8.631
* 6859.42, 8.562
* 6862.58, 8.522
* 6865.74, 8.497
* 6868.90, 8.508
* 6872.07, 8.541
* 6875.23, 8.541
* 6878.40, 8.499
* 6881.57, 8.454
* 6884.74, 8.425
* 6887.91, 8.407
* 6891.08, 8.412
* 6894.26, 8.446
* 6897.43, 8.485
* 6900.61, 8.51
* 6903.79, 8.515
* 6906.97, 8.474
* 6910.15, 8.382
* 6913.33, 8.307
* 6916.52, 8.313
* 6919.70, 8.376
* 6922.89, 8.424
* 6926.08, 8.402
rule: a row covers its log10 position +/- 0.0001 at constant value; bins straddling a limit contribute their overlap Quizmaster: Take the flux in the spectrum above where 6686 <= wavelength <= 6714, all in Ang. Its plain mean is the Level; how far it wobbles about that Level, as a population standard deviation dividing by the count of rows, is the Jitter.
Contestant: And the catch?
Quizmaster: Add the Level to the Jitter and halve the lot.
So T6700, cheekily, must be 4.39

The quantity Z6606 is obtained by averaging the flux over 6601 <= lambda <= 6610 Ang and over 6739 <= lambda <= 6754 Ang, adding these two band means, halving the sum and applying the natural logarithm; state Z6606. 2.17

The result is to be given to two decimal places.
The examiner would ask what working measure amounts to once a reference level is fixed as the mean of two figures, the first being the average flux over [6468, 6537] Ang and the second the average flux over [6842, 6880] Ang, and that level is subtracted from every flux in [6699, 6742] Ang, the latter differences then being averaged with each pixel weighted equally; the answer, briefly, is -0.17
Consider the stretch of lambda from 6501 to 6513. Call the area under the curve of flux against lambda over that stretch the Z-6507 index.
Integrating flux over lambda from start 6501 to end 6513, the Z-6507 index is 110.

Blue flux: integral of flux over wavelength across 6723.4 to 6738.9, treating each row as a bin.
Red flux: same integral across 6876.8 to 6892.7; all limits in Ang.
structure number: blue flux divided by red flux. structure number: 0.99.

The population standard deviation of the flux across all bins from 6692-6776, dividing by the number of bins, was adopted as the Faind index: 0.085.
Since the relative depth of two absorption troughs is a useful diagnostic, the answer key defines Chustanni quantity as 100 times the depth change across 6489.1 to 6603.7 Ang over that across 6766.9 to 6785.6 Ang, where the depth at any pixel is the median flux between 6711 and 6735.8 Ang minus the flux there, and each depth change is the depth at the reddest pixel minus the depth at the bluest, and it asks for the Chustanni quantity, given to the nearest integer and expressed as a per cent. 46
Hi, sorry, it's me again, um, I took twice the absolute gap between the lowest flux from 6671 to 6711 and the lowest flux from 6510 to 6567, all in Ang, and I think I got 1.6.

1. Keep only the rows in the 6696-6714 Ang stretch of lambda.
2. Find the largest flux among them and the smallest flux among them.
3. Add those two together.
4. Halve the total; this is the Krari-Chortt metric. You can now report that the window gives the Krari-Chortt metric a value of 8.67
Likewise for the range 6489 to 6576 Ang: 8.56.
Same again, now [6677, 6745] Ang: 8.68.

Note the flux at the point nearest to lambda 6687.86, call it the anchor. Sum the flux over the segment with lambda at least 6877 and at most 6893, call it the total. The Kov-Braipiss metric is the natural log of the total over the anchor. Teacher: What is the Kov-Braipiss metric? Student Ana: 1.569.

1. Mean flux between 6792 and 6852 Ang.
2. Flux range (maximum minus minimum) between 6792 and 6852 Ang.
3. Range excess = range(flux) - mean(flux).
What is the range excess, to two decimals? -8.10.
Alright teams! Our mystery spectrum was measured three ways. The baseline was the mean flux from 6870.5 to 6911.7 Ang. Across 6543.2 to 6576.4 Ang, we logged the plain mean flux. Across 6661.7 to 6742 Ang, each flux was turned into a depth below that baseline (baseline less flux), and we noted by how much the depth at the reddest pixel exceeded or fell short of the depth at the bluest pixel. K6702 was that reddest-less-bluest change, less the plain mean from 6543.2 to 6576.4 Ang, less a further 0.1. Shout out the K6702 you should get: -8.3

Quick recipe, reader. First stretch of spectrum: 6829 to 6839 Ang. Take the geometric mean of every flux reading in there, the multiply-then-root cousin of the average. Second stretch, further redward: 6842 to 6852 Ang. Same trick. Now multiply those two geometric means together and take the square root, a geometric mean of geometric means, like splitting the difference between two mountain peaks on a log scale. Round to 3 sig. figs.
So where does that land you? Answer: 8.63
